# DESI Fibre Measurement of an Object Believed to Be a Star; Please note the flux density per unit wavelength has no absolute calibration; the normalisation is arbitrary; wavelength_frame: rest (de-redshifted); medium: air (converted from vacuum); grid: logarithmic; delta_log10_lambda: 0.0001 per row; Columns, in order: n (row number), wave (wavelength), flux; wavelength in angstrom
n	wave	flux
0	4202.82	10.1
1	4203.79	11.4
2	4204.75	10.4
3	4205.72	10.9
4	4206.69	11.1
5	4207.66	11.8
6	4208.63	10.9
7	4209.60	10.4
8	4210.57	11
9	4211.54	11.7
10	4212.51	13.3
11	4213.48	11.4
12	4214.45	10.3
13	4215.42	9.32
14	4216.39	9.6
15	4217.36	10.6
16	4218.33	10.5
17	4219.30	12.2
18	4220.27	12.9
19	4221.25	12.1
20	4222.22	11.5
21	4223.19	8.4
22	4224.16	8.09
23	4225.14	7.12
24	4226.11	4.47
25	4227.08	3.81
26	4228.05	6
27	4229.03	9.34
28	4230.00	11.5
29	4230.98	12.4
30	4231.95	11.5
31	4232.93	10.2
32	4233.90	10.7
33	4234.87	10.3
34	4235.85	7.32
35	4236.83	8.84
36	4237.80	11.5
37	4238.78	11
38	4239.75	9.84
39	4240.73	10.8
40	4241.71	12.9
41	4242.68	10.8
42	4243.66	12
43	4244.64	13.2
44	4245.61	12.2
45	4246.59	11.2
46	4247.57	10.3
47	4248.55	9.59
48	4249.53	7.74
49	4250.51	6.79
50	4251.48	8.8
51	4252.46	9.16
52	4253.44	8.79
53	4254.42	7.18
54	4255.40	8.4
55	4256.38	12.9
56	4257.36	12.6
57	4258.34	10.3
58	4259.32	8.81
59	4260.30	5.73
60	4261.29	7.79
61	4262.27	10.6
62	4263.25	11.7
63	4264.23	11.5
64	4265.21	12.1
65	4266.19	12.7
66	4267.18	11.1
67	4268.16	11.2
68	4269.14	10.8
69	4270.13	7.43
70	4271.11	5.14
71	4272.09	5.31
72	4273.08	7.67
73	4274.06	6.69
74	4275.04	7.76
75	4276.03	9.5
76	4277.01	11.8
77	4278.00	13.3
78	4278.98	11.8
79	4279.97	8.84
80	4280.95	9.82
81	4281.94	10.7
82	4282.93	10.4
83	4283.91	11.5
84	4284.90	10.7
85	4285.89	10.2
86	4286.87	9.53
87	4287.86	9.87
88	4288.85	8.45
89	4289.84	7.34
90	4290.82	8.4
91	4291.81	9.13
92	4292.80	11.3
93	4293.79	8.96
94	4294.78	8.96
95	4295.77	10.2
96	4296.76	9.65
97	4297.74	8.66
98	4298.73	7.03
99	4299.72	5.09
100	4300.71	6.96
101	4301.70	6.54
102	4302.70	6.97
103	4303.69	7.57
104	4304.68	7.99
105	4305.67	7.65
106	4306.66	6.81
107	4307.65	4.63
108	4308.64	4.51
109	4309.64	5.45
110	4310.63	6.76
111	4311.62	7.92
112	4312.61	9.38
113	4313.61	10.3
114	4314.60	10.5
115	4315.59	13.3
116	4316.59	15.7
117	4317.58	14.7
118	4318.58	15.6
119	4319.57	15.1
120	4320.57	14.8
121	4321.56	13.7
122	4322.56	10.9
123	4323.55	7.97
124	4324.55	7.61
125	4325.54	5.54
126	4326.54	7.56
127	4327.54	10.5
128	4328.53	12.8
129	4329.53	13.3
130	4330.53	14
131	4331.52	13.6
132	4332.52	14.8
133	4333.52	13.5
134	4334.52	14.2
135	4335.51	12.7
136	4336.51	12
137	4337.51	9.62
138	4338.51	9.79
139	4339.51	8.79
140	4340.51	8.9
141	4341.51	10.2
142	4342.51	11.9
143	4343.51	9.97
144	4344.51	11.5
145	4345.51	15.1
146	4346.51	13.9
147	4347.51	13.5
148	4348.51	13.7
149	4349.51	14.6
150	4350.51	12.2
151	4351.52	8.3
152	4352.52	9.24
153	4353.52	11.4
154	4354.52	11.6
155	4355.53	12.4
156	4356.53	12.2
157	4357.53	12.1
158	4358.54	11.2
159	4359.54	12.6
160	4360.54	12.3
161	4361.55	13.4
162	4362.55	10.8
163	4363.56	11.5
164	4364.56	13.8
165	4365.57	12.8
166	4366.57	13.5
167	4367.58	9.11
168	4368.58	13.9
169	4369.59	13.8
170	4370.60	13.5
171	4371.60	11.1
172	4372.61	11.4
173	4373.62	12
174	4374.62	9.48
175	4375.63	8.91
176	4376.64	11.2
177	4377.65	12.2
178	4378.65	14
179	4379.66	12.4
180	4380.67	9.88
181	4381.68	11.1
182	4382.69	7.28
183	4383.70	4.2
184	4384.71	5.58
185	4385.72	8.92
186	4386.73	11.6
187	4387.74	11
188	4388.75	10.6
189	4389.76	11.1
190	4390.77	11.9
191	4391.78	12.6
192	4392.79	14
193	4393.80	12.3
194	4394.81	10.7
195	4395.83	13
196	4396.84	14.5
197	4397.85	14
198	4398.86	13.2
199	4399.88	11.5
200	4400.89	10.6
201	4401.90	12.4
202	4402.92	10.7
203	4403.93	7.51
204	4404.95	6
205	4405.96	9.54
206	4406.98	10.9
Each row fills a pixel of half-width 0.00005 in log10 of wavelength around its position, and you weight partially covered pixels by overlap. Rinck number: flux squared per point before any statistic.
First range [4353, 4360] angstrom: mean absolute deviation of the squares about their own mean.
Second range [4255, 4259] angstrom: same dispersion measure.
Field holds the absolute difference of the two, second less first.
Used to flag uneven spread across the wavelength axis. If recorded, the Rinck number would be 26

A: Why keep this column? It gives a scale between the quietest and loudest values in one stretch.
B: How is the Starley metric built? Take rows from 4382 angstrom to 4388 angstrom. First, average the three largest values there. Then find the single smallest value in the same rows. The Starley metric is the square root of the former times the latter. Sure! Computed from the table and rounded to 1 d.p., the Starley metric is 6.6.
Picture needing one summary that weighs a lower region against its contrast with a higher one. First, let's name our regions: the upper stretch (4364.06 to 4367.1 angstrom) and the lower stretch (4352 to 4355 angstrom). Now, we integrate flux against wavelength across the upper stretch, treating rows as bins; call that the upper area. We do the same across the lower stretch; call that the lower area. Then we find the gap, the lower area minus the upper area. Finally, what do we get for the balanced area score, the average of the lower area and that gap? 12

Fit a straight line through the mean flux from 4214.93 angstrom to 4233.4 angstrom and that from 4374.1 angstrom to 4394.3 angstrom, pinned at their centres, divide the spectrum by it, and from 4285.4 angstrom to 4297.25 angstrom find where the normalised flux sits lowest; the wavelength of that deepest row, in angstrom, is 4289.84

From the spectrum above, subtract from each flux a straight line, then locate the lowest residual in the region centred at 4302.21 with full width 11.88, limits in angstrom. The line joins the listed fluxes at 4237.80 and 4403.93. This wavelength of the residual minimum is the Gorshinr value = 4307.65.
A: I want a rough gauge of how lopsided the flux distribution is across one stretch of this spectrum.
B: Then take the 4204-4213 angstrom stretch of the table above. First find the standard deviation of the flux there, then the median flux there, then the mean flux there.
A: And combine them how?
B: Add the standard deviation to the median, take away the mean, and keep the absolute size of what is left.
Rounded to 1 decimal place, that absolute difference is 0.6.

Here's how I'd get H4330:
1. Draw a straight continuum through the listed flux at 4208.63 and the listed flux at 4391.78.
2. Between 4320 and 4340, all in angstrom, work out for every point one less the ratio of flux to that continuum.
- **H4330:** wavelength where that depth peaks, 4325.54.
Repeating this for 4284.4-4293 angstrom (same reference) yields 4289.84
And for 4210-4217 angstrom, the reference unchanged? 4215.42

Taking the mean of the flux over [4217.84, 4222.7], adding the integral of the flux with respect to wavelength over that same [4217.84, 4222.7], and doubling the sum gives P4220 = 139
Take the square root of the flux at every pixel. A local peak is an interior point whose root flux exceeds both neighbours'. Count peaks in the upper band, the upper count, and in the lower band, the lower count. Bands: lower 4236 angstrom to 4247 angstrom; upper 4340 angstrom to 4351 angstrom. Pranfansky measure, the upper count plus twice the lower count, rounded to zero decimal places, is 9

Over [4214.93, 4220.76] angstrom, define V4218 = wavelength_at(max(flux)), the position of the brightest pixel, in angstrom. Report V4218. 4220.27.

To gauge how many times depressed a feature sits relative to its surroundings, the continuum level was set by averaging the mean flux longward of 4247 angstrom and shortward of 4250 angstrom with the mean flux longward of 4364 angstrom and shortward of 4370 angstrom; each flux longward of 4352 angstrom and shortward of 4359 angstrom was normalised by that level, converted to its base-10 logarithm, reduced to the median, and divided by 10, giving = 0.002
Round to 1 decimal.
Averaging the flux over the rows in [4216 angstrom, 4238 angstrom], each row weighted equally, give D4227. 9.6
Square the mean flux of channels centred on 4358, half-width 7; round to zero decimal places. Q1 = 135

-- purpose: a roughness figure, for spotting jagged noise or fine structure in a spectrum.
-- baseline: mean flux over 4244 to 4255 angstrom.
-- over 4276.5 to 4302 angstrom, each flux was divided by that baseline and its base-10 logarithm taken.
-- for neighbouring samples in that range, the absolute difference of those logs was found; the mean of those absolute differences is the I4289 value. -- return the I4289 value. 0.056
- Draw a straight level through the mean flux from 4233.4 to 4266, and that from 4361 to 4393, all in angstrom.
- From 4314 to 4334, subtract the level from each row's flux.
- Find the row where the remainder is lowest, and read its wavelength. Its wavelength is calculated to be 4325.54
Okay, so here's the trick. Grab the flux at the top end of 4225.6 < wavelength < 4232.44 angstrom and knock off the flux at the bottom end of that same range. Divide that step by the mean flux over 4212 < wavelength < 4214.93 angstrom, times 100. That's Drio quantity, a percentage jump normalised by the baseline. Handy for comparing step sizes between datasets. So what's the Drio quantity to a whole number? 60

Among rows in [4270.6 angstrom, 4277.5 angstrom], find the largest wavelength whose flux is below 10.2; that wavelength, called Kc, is 4276.03 angstrom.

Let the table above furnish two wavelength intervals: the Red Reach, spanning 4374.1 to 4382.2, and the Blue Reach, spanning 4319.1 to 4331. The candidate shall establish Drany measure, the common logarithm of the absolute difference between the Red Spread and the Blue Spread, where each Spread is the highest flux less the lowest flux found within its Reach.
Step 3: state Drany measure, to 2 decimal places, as 0.65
